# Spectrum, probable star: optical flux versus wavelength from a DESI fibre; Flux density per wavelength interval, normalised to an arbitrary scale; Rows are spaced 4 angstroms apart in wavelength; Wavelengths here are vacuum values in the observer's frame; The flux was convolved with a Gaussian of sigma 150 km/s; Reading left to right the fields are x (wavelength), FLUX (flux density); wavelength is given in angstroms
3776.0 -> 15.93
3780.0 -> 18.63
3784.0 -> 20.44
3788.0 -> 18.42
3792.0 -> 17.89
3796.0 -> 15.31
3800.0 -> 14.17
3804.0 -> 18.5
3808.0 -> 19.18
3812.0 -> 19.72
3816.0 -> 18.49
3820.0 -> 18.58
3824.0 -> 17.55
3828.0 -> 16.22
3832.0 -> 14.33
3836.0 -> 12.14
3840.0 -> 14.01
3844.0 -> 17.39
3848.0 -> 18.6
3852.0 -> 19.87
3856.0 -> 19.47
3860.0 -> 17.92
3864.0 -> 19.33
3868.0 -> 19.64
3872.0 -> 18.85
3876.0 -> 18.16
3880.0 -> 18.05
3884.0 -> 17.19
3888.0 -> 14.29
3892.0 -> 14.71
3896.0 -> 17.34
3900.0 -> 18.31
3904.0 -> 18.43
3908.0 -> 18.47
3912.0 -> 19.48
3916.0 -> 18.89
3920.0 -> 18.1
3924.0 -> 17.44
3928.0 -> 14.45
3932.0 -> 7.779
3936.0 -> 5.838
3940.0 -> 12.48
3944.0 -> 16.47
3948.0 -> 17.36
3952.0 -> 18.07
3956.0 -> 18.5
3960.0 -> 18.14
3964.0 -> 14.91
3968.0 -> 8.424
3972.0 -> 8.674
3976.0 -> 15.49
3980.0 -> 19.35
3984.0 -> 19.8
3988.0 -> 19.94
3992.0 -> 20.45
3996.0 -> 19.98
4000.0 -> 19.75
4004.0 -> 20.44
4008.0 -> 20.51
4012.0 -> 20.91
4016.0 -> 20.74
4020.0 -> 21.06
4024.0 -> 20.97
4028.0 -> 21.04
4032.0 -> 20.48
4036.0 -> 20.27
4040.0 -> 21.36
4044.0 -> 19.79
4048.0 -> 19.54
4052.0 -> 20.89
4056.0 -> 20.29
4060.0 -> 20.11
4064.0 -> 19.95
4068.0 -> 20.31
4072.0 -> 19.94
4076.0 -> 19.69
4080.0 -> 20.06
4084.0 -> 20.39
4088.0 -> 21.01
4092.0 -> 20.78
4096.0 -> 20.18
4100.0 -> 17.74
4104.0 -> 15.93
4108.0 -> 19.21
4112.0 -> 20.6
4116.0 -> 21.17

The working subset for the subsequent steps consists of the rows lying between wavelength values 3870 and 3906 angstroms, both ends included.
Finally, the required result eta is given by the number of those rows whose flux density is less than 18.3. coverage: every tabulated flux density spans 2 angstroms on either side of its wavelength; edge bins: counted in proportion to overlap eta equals 6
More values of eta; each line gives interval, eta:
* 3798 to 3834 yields 4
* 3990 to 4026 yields 0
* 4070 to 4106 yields 2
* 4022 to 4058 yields 0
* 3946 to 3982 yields 7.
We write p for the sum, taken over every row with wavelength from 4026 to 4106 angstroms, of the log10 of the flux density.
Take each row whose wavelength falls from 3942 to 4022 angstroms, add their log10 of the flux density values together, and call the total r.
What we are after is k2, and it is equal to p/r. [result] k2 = 1.05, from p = 26.0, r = 24.8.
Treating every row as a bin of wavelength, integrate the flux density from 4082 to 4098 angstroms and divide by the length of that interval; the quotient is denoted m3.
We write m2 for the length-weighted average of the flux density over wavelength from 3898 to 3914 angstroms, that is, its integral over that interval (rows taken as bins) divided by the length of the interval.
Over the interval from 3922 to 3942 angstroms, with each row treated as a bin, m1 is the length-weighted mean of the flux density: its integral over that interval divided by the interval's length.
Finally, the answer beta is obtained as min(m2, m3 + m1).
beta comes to 18.7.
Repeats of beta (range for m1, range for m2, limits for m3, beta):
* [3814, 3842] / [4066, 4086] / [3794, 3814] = 20.1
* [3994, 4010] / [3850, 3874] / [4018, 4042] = 19.2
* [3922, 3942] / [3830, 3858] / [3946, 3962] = 16.5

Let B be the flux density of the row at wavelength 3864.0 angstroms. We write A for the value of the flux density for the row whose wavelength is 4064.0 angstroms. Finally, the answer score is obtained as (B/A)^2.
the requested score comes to 0.94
